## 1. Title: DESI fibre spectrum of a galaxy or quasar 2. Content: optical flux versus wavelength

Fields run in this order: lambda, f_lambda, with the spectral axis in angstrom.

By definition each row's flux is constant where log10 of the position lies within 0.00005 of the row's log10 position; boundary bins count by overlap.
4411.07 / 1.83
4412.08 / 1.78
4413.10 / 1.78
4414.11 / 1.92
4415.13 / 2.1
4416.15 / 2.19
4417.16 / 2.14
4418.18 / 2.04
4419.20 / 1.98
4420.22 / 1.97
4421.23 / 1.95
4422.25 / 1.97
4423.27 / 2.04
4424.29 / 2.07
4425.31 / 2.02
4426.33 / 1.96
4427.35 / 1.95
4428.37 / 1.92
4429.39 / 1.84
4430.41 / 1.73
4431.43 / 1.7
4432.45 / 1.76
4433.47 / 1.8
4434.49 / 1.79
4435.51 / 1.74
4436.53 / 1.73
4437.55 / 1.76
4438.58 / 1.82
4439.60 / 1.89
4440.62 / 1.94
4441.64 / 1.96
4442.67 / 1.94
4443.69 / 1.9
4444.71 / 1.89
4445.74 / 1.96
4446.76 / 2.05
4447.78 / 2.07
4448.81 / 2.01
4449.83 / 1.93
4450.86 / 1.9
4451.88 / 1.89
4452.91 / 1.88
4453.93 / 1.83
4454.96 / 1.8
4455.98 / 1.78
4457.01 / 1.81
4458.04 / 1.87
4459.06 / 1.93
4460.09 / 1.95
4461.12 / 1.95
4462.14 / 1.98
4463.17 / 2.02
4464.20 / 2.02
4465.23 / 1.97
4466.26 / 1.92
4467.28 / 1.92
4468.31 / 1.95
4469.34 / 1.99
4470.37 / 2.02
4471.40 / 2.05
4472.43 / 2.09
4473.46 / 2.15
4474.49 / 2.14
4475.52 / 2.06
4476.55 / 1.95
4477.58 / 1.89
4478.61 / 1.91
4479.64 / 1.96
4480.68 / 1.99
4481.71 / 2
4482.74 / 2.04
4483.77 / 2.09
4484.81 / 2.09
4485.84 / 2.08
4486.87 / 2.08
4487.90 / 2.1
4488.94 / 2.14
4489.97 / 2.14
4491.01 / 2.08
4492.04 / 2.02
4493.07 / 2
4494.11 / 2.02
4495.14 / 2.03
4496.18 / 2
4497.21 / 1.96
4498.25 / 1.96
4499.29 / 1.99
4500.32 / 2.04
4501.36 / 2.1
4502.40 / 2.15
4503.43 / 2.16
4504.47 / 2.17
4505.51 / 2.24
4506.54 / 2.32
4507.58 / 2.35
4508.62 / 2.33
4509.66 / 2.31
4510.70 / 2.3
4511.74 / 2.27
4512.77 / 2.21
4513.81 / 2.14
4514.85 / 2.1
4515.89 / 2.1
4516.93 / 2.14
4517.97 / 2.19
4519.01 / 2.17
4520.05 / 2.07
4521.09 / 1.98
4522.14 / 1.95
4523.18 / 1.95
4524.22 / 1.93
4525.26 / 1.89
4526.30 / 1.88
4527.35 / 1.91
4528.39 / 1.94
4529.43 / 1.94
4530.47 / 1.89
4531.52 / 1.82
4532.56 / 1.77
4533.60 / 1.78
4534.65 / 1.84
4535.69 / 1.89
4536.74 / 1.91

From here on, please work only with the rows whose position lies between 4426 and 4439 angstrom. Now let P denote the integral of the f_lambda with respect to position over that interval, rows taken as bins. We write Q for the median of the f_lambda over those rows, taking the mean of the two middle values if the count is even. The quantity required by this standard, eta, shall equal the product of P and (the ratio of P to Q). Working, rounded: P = 23.5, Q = 1.79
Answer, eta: 308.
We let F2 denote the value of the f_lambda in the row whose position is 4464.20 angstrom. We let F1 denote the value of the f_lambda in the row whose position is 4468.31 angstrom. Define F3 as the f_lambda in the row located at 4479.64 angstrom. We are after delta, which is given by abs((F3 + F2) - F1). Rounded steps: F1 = 1.95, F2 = 2.02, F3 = 1.96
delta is 2.03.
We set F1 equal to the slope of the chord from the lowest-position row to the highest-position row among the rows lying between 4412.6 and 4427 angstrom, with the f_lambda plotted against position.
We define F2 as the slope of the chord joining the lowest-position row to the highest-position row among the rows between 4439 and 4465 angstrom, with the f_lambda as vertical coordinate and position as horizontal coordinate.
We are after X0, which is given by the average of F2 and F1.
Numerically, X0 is 0.009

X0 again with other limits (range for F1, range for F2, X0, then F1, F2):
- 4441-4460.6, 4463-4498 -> -0.001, -0.001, -0.002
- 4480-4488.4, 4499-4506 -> 0.028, 0.015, 0.040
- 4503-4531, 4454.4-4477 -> -0.002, -0.010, 0.007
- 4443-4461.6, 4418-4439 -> -0.004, 0.003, -0.011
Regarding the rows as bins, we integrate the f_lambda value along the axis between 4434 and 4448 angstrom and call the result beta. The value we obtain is 26.4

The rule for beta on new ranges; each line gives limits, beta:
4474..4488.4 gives 29.2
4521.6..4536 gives 27.1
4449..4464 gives 28.5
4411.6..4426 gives 28.7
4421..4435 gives 26.5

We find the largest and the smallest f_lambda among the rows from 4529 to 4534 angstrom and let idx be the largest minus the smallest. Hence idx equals 0.17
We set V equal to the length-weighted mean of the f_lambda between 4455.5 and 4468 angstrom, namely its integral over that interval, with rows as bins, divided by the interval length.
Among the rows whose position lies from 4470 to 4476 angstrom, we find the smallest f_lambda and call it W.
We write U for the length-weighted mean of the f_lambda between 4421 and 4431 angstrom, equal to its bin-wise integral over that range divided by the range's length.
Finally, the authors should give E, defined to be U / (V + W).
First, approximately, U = 1.94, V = 1.93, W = 2.02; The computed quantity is 0.492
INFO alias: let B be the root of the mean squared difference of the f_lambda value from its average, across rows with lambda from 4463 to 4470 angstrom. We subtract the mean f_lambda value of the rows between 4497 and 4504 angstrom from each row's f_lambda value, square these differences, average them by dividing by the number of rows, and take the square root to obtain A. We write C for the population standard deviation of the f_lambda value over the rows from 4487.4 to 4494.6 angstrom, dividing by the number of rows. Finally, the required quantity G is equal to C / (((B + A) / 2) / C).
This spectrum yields 0.05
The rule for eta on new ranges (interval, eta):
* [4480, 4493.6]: 379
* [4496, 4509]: 359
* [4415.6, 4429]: 368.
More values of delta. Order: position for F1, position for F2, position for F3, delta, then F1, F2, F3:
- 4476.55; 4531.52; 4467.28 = 1.79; 1.95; 1.82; 1.92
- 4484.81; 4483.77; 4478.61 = 1.91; 2.09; 2.09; 1.91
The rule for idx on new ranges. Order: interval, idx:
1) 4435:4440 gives 0.16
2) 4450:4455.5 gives 0.10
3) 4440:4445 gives 0.07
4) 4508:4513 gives 0.12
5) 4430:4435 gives 0.10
